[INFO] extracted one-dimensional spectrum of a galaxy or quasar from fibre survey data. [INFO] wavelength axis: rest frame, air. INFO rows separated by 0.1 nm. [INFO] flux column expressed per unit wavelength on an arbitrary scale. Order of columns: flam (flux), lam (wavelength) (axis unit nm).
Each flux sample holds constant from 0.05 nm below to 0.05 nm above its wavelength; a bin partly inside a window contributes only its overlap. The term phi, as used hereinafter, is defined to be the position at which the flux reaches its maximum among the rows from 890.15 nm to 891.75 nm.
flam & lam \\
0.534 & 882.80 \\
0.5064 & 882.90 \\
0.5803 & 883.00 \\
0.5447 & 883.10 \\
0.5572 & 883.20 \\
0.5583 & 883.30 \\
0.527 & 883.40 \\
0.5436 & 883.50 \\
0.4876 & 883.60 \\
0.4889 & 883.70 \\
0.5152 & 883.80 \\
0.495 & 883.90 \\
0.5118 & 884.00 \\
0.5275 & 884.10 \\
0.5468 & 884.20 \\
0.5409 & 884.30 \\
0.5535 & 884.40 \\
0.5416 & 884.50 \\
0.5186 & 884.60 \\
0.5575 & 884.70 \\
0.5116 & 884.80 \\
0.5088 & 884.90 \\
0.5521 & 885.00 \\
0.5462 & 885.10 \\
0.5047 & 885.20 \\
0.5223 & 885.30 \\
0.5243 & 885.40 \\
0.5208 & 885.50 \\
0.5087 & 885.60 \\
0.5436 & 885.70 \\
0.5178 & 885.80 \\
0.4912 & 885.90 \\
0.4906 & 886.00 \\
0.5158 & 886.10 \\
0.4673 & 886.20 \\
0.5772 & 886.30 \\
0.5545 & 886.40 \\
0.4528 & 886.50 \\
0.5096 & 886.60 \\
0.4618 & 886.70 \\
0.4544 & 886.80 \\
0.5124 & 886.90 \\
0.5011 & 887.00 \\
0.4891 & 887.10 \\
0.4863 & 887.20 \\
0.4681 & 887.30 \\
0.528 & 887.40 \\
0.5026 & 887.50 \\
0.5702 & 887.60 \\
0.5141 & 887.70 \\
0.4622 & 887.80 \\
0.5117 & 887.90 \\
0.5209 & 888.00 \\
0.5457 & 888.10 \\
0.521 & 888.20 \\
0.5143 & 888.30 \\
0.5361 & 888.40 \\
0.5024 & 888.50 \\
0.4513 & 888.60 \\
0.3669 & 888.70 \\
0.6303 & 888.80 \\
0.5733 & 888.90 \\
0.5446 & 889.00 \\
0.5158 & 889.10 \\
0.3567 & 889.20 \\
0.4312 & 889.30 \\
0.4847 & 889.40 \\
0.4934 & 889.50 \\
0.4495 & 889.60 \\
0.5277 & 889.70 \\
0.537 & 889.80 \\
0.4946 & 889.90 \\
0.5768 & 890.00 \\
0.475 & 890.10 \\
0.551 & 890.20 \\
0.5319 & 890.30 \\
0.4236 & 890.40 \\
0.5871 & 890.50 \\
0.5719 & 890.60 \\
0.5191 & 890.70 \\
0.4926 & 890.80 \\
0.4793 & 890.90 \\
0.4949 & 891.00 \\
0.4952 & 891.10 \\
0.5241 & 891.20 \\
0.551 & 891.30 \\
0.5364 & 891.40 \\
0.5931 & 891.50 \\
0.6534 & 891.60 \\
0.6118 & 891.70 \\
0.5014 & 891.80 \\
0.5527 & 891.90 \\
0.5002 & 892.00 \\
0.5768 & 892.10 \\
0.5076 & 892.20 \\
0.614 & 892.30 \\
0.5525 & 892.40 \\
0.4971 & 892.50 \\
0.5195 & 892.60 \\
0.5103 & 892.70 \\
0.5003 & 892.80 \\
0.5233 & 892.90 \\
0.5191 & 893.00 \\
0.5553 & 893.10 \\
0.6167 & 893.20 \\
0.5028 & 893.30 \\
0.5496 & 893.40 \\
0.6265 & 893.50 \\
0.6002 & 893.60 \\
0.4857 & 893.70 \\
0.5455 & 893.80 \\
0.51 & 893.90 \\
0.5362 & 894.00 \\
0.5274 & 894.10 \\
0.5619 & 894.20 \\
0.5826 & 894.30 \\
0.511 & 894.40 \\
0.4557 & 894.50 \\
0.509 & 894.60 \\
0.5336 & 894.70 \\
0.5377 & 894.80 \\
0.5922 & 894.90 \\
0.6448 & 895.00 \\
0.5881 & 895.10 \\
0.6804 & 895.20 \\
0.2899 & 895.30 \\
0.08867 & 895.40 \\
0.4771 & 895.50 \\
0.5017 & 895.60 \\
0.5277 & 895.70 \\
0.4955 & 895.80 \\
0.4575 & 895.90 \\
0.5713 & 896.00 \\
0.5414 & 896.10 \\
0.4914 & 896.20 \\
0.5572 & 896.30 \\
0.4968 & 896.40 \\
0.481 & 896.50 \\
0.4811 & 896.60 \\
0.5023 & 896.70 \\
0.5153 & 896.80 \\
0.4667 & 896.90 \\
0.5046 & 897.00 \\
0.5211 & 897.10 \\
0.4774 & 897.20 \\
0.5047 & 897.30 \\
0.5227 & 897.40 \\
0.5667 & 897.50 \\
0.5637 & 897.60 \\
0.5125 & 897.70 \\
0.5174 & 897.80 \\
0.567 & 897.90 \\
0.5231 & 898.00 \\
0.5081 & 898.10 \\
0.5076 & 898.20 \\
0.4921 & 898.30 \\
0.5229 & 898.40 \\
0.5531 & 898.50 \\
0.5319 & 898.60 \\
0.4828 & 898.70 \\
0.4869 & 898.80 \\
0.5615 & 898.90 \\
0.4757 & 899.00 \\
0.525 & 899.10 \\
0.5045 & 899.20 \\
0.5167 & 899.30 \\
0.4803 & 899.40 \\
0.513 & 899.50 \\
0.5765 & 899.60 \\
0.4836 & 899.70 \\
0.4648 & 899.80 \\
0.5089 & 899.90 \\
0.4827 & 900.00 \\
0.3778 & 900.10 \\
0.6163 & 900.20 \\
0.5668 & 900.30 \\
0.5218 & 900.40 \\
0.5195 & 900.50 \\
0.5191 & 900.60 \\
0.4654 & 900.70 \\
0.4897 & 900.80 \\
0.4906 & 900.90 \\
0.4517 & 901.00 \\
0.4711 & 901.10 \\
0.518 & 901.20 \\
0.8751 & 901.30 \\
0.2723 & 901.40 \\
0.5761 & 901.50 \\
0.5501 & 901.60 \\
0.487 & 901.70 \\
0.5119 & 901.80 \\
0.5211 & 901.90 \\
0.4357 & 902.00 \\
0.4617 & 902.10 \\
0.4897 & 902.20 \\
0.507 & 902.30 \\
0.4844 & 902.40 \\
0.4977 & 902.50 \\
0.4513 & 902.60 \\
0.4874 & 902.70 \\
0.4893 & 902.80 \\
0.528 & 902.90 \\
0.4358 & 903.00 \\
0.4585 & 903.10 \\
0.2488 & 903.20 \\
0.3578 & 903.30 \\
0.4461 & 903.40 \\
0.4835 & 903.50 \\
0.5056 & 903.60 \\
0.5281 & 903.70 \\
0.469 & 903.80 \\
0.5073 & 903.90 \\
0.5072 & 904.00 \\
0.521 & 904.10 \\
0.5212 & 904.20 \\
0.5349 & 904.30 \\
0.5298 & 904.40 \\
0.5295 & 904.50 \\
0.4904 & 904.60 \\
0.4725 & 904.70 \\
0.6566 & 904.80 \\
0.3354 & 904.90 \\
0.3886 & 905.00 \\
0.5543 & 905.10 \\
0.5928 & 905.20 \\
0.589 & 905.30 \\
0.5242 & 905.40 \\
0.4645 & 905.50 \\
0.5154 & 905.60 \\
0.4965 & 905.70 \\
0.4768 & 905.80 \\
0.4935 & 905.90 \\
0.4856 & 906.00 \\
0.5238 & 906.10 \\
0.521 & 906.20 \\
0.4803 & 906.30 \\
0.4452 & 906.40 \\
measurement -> 891.60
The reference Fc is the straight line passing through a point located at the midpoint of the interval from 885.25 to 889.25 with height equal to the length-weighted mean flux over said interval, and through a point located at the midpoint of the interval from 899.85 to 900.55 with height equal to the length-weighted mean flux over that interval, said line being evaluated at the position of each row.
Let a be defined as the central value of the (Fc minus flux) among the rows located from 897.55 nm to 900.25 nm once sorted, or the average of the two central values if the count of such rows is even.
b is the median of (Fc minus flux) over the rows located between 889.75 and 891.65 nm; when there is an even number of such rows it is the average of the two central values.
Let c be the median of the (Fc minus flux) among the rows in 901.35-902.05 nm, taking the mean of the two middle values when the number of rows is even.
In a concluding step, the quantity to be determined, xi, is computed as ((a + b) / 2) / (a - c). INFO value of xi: 4.99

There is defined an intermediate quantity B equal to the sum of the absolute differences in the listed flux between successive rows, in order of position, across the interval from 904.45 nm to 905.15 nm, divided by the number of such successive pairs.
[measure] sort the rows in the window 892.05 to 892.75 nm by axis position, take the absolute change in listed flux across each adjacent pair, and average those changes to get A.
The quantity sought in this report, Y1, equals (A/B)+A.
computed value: 0.5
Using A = 0.05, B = 0.130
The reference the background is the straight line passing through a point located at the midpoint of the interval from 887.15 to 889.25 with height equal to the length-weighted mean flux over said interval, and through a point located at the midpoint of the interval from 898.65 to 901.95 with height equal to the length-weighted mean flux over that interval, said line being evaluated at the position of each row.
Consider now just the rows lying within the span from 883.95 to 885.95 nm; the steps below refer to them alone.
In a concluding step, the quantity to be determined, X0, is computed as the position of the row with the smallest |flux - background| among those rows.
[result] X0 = 885.20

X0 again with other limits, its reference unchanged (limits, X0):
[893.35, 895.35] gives 894.60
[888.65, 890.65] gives 889.10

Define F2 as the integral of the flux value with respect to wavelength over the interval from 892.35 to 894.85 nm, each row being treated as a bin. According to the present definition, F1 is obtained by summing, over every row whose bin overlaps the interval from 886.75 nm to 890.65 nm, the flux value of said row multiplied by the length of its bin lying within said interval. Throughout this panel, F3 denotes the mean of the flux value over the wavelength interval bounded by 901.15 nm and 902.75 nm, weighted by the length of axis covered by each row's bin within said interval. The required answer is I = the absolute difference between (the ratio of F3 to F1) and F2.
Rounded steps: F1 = 1.97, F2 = 1.3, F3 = 0.508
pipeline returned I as 1.1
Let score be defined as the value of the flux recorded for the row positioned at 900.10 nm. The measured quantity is 0.3778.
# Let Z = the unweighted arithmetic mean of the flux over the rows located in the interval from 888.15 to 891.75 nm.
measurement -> 0.517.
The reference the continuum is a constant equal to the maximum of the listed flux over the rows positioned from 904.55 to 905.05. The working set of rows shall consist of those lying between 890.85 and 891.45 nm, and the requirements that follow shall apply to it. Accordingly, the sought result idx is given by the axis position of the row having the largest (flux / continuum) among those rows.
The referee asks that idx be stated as 891.30 nm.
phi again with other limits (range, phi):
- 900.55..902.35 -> 901.30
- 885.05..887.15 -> 886.30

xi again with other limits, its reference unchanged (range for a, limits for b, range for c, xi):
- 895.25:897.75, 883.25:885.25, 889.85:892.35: -0.21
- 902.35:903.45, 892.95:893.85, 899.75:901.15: 0.25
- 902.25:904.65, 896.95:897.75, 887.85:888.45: 0.23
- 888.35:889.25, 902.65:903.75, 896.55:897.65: -0.73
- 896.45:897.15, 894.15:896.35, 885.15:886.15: -0.27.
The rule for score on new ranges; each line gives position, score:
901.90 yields 0.5211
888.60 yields 0.4513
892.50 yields 0.4971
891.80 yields 0.5014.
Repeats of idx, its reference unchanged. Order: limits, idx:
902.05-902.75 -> 902.30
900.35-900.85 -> 900.40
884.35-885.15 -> 884.70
